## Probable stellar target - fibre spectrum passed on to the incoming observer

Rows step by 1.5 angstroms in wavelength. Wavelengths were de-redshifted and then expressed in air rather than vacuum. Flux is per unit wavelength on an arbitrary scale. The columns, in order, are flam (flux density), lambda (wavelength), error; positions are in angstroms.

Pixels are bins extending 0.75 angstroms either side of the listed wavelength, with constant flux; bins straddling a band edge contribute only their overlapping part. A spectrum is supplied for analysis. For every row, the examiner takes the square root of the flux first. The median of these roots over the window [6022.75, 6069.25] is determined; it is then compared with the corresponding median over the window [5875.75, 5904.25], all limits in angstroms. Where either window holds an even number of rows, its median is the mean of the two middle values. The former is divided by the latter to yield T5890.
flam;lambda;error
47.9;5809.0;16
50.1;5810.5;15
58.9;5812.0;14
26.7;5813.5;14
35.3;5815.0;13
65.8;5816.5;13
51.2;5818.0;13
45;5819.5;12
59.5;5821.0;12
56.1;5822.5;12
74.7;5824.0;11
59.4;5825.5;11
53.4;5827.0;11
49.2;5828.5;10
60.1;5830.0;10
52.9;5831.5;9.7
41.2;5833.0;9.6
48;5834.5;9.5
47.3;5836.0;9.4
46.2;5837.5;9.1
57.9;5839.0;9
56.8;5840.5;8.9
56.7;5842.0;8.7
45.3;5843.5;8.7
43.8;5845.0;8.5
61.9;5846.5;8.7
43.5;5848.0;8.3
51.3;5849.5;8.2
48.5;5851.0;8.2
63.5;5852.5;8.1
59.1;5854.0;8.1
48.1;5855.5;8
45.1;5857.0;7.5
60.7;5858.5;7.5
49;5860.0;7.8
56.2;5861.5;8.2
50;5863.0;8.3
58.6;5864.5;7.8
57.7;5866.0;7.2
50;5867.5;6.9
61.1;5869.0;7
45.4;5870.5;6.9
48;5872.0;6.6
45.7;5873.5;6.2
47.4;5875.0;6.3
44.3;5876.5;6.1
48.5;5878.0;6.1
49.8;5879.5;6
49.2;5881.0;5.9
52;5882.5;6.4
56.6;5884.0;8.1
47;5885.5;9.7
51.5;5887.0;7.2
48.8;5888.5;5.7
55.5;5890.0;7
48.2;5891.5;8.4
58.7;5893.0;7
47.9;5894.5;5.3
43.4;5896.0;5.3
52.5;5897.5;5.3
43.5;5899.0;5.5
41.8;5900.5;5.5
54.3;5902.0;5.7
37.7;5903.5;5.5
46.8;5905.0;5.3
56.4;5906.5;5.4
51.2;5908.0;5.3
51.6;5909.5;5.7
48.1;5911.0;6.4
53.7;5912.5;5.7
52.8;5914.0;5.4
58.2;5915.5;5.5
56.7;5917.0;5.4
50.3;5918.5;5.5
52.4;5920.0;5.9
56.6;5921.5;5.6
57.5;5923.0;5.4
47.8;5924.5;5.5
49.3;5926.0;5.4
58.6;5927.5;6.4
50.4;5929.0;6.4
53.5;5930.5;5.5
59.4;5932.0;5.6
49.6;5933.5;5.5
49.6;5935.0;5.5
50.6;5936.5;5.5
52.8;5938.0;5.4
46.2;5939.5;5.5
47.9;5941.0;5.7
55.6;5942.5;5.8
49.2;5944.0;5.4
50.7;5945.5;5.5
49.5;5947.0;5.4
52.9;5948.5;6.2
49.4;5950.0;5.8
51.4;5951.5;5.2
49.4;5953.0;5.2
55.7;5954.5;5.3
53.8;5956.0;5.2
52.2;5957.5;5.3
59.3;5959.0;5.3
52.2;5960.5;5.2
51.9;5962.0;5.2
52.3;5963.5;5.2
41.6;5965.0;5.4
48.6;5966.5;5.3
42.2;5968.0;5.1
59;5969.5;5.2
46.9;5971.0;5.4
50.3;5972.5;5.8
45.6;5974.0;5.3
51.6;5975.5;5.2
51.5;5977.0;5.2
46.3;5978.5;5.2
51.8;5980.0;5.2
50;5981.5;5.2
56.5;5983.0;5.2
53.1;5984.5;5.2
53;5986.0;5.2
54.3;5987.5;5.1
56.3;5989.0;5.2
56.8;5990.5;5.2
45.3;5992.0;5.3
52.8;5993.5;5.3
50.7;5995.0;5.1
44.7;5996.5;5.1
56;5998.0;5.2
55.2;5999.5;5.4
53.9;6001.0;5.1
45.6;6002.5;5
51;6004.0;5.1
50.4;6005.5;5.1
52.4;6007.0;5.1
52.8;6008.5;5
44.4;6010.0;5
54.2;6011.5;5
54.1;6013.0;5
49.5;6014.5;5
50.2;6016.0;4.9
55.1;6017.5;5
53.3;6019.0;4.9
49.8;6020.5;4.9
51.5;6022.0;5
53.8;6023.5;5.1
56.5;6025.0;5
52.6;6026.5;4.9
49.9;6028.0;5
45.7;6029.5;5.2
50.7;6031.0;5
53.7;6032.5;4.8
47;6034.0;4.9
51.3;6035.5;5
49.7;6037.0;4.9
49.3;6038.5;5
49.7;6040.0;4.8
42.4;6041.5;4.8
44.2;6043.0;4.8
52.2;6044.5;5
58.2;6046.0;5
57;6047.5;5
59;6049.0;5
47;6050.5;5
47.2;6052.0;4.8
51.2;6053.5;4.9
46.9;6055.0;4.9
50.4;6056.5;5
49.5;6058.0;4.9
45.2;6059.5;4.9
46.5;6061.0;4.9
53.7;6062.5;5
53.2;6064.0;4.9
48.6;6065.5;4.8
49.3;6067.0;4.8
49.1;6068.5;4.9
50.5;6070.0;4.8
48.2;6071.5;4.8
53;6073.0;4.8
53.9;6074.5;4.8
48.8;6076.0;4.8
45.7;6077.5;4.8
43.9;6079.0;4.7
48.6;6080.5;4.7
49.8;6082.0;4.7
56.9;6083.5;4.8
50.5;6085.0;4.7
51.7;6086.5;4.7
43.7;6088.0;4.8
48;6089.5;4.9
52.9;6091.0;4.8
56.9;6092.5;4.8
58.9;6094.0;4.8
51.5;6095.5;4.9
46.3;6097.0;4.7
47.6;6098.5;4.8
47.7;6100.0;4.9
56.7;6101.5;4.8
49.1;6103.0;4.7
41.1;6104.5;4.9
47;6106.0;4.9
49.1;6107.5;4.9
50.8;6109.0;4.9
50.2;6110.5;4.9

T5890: 1.01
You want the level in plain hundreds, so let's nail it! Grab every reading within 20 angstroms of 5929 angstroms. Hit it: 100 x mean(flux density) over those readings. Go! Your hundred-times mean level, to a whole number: 5228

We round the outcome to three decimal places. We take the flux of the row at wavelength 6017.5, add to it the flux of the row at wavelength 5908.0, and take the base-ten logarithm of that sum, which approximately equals 2.027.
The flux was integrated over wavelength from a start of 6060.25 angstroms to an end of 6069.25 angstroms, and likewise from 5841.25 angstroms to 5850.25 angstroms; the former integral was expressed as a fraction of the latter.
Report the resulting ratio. 0.993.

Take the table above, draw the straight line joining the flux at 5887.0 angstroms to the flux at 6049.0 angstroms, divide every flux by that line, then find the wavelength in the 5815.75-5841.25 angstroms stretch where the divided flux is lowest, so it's 5833.0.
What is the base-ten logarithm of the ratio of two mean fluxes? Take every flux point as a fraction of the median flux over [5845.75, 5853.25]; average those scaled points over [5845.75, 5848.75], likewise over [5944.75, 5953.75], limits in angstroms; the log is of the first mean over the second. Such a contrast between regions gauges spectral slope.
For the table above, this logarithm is 0.018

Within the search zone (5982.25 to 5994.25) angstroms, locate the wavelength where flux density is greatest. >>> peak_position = 5990.5 angstroms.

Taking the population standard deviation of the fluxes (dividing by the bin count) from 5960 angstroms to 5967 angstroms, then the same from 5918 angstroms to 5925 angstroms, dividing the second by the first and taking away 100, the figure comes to -99.1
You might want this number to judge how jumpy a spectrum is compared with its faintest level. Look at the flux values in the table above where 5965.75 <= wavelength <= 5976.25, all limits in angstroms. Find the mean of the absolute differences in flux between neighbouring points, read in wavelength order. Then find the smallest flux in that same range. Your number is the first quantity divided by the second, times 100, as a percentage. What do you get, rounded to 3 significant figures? 19.5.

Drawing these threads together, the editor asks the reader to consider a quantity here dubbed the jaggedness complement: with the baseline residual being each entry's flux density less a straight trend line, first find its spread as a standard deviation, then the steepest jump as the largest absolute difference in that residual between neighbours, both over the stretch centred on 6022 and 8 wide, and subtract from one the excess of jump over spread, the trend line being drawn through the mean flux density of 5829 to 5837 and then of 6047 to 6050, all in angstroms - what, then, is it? 0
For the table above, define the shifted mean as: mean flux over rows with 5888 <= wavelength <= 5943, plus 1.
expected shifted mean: 52.2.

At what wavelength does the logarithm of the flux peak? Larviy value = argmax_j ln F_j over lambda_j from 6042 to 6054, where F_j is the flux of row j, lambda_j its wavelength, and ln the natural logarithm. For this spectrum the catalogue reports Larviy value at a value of 6049.0 angstroms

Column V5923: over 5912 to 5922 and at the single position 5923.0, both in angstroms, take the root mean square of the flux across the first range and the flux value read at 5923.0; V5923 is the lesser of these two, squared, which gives 2965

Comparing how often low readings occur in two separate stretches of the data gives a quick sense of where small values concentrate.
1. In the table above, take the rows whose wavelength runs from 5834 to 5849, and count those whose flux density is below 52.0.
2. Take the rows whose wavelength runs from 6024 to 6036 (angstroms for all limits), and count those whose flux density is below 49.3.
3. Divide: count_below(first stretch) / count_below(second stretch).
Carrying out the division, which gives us 3.0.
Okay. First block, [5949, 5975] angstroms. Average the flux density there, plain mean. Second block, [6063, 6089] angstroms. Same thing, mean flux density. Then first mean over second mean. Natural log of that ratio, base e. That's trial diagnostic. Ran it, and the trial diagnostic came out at 0.019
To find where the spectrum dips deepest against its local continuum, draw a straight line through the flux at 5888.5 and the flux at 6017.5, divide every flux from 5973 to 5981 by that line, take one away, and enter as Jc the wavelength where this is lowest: 5974.0 angstroms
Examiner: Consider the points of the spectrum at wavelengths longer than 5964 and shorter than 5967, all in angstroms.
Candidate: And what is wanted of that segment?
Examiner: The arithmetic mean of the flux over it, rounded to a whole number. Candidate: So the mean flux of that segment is 45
